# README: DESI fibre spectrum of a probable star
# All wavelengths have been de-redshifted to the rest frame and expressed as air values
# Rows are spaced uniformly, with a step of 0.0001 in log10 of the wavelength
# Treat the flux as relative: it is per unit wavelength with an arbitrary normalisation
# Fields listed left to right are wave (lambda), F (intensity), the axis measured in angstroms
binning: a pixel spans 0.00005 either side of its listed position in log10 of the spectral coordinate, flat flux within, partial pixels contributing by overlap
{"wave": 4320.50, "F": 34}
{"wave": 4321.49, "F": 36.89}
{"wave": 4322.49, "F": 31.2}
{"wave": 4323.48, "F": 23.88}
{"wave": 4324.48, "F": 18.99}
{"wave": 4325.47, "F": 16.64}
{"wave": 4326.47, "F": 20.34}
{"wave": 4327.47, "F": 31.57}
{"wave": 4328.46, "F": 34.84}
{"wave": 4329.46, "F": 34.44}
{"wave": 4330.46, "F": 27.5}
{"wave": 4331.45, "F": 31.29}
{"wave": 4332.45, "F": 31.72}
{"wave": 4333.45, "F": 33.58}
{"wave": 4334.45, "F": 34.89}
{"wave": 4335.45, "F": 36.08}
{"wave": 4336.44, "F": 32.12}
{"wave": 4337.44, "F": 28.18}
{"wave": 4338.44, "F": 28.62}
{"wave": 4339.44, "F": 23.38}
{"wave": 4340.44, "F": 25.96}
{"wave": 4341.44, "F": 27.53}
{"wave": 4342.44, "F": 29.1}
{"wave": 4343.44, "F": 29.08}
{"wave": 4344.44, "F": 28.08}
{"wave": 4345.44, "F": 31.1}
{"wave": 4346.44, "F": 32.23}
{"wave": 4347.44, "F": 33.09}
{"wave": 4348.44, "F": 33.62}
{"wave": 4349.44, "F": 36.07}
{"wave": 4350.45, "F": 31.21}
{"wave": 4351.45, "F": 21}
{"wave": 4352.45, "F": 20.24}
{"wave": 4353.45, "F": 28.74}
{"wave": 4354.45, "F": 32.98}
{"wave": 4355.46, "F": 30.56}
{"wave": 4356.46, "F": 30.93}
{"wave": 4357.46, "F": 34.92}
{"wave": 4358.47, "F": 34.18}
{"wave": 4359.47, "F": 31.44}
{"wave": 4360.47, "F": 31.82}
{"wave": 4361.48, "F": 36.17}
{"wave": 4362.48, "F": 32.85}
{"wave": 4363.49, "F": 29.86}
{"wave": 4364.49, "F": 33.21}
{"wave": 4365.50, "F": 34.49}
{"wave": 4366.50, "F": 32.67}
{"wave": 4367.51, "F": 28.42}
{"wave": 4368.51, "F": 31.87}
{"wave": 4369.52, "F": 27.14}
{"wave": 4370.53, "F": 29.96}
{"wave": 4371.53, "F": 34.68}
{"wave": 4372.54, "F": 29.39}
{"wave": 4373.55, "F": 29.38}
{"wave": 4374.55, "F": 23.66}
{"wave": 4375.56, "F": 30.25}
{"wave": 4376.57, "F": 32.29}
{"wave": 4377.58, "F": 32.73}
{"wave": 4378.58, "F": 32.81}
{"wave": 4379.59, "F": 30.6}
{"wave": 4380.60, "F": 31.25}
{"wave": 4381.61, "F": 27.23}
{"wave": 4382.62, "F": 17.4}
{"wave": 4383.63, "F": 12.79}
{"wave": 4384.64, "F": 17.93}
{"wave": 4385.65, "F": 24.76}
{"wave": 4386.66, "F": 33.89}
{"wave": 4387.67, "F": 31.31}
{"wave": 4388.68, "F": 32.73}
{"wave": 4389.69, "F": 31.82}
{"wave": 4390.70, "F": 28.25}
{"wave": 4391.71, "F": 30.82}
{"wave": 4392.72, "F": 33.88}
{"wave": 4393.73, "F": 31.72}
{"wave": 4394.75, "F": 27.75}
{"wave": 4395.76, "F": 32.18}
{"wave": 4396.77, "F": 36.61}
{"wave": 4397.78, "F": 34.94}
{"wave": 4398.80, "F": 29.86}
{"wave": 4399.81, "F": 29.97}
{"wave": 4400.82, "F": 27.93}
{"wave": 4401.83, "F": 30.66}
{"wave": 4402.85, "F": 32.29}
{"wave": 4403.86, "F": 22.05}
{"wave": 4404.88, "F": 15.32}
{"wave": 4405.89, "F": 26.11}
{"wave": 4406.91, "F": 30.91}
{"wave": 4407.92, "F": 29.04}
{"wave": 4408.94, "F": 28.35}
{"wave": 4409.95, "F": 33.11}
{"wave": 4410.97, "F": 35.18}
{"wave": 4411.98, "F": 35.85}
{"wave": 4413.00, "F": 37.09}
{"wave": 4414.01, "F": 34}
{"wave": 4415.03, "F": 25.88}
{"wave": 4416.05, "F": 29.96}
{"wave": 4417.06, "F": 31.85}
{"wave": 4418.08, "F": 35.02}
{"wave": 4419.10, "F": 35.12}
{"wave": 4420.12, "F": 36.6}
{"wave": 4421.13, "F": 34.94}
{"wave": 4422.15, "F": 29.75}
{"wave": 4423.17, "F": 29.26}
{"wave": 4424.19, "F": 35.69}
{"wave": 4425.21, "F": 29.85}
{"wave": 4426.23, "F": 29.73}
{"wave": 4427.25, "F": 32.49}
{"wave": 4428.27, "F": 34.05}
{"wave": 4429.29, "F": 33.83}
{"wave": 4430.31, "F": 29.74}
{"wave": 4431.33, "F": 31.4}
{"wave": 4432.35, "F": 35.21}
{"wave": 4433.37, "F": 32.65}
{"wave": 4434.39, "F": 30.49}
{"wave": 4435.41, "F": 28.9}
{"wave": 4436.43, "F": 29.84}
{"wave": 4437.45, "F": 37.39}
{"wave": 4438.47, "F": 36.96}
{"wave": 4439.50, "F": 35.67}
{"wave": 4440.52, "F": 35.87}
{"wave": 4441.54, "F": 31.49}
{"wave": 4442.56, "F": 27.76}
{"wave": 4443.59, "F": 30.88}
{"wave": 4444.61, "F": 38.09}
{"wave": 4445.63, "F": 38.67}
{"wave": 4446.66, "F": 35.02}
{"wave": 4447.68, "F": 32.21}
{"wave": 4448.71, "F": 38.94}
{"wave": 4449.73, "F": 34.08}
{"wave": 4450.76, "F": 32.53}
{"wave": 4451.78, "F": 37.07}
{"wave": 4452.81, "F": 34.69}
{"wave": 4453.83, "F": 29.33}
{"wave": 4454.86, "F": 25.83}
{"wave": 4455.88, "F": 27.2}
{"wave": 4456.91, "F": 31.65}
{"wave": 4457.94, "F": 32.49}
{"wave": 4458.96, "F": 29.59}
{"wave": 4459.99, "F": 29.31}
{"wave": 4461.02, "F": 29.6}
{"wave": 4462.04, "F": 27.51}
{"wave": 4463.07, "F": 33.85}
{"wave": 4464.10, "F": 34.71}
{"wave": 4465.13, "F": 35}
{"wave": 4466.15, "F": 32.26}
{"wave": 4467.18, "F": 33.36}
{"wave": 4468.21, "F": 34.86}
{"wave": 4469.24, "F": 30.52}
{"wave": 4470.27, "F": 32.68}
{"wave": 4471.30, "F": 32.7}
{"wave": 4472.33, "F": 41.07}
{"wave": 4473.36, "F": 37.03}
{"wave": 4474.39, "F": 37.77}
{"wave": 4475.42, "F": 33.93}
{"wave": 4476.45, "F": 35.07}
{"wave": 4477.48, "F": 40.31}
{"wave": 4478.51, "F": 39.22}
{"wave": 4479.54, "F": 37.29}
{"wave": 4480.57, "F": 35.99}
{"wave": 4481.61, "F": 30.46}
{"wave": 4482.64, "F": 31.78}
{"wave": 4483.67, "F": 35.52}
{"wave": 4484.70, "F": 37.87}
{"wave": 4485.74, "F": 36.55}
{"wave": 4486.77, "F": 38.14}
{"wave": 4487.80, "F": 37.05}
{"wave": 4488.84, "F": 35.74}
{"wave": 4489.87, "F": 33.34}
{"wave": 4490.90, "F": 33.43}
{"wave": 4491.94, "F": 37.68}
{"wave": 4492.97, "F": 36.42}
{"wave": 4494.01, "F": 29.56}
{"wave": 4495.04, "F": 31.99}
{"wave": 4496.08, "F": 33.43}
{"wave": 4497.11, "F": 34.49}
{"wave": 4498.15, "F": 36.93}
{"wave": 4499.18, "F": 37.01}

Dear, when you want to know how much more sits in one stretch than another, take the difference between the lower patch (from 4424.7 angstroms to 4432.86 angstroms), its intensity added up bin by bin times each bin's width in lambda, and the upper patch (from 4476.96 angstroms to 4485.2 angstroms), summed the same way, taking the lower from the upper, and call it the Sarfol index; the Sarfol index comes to 36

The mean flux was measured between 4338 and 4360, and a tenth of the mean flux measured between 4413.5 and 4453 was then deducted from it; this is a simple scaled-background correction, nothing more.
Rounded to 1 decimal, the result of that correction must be 26.4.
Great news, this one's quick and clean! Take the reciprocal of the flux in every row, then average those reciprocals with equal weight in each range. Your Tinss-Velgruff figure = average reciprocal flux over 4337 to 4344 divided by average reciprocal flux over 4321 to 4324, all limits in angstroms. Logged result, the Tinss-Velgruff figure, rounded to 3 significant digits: 1.09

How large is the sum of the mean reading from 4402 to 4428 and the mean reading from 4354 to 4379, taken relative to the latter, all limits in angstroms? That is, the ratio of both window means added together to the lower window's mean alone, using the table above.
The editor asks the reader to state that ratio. 1.98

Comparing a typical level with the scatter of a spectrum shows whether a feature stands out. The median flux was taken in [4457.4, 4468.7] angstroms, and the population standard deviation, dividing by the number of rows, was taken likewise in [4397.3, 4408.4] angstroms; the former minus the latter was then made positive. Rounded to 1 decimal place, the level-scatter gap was 27.4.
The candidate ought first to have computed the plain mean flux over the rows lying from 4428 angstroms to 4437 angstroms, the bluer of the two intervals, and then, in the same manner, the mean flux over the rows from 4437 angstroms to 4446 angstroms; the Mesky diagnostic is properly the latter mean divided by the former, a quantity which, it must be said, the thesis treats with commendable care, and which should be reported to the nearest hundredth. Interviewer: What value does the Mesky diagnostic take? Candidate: 1.09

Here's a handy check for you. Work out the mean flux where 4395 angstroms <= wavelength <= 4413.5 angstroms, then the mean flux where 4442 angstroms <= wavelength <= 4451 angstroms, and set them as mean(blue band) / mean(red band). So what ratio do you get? 0.89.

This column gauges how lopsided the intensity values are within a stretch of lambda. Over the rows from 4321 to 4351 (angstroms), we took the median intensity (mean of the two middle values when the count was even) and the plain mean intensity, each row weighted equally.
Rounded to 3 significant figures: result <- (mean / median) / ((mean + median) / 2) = 0.0313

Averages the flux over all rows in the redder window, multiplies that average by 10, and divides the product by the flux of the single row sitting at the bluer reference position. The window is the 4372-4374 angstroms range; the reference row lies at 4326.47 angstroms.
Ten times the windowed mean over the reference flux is 14.4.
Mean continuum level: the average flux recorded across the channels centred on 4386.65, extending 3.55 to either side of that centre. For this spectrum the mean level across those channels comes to 26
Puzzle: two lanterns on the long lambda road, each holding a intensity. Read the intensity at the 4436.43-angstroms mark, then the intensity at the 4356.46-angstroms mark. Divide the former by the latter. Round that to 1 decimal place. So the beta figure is 1.0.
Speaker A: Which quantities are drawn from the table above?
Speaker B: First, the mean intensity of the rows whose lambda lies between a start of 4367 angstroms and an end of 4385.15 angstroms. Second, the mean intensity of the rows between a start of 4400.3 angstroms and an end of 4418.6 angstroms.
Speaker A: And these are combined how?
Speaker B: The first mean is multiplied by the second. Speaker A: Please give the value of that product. 834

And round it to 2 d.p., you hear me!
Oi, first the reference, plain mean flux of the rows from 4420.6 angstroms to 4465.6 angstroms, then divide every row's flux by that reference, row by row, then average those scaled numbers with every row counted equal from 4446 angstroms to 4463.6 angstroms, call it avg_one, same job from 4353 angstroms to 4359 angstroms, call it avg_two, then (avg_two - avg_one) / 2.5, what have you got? 0.00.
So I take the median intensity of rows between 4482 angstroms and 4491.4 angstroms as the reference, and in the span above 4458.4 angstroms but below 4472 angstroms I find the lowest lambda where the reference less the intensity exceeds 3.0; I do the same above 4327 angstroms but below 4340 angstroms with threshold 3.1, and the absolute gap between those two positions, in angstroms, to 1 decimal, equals 131.5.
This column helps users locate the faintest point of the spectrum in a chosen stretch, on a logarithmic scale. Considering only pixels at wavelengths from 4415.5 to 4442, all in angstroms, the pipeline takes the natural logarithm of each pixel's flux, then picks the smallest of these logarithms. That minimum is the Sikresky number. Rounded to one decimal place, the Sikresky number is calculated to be 3.4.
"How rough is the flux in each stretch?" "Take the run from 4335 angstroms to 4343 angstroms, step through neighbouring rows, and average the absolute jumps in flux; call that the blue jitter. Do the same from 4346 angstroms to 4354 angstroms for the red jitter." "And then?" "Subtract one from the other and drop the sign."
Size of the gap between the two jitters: 1.27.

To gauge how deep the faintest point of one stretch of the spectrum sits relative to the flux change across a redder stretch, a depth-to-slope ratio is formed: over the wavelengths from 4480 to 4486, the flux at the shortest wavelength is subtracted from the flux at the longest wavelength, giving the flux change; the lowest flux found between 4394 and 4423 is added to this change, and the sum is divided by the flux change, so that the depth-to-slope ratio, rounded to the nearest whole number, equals 28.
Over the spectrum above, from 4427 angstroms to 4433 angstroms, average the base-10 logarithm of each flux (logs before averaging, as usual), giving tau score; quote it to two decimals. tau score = 1.52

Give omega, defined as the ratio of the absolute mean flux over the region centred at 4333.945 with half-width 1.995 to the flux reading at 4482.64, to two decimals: 1.07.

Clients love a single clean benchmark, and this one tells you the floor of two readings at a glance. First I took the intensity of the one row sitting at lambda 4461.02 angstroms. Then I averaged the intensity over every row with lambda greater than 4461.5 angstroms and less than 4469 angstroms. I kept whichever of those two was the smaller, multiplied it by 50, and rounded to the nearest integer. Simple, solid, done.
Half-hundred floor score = 1480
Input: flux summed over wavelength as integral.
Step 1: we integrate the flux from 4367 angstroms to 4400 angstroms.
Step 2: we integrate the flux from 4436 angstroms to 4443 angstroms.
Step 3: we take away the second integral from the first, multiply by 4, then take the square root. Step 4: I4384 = 54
